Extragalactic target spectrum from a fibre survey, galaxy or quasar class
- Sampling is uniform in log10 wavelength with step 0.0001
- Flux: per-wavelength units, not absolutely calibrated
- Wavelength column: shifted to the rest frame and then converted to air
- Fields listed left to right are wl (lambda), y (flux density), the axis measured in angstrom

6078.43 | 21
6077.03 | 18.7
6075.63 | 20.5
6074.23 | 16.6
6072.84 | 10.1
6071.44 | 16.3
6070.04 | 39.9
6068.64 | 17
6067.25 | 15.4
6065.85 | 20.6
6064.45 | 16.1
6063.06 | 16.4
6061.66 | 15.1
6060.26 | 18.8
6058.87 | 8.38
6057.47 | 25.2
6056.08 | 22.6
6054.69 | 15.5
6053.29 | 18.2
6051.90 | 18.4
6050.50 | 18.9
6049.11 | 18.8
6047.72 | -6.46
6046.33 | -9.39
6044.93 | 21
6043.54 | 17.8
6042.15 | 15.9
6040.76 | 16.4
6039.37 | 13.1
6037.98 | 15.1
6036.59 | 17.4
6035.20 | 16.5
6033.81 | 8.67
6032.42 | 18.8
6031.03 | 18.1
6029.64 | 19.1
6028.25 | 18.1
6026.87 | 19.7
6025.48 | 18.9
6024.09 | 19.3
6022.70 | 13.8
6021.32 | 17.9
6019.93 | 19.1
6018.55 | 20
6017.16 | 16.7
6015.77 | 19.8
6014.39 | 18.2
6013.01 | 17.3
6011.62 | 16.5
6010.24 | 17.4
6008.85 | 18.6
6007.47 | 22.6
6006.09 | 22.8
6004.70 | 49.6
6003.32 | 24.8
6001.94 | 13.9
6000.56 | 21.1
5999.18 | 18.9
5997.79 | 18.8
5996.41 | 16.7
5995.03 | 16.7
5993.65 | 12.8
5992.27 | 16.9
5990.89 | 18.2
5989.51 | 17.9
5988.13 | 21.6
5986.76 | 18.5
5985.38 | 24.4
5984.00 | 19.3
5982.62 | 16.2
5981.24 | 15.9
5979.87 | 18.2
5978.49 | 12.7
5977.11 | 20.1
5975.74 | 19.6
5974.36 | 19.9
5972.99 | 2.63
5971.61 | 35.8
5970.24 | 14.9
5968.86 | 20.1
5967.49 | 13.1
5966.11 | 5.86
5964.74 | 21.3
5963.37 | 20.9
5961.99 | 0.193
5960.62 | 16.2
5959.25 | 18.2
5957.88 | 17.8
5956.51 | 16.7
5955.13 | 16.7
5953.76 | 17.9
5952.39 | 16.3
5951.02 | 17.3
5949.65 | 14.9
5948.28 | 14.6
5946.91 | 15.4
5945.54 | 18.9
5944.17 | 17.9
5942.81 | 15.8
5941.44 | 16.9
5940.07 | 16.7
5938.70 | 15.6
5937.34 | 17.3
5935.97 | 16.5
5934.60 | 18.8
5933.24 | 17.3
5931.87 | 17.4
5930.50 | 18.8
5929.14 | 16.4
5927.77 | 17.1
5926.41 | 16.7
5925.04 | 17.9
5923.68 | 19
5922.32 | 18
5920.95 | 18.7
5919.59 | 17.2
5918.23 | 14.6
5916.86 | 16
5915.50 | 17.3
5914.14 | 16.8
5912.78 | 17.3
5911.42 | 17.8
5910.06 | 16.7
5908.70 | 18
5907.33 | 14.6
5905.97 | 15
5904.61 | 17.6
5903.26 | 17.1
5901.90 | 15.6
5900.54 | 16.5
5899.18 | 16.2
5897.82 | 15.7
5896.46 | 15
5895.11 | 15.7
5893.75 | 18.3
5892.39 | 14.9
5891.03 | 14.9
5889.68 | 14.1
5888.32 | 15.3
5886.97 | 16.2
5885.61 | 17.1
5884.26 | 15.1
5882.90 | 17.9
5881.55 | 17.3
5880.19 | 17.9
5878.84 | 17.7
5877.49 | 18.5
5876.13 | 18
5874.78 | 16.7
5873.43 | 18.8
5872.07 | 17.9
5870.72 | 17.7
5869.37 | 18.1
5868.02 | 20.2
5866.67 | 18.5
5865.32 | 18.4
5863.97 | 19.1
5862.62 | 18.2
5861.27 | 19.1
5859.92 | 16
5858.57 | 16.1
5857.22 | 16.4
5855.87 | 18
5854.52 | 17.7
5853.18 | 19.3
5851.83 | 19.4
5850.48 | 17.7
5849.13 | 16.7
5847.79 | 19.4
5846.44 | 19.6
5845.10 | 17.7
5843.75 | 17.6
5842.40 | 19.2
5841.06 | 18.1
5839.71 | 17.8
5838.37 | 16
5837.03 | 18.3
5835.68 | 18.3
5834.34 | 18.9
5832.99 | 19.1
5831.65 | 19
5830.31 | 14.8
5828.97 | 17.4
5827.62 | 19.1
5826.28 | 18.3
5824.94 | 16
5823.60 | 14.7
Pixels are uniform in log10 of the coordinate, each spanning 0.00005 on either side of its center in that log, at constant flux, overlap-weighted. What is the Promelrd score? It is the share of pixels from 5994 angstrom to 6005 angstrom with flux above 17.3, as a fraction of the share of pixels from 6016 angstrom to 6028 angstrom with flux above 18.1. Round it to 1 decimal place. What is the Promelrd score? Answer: 1.0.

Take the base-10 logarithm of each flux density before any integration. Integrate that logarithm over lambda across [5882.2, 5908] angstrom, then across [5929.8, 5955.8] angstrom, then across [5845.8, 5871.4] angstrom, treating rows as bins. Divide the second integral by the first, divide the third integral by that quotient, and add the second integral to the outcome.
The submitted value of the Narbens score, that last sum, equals 63.2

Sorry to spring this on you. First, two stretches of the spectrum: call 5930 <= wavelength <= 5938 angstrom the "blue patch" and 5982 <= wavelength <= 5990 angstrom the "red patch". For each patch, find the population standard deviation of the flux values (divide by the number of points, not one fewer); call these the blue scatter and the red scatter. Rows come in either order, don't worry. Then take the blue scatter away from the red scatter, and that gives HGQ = 1.8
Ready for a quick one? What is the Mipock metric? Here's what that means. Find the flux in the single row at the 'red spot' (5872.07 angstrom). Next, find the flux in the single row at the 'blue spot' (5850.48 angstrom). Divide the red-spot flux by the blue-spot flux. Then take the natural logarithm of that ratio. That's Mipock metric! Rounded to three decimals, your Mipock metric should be 0.011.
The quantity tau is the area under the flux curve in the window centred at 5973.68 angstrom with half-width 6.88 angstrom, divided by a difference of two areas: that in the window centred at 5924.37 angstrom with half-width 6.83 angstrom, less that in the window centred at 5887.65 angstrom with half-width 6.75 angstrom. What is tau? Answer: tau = 12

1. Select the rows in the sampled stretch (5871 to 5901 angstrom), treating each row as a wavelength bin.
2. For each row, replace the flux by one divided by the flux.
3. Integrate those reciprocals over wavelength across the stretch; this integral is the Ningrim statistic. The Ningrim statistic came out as 1.8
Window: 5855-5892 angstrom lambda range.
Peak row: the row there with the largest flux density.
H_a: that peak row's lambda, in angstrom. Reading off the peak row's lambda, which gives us 5868.02 angstrom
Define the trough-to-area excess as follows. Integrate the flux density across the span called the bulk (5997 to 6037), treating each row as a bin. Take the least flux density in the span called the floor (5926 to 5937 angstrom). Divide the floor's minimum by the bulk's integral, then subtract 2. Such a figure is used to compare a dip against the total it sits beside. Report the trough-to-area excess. -1.98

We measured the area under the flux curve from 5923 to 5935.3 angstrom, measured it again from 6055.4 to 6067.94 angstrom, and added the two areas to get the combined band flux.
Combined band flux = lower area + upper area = 439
